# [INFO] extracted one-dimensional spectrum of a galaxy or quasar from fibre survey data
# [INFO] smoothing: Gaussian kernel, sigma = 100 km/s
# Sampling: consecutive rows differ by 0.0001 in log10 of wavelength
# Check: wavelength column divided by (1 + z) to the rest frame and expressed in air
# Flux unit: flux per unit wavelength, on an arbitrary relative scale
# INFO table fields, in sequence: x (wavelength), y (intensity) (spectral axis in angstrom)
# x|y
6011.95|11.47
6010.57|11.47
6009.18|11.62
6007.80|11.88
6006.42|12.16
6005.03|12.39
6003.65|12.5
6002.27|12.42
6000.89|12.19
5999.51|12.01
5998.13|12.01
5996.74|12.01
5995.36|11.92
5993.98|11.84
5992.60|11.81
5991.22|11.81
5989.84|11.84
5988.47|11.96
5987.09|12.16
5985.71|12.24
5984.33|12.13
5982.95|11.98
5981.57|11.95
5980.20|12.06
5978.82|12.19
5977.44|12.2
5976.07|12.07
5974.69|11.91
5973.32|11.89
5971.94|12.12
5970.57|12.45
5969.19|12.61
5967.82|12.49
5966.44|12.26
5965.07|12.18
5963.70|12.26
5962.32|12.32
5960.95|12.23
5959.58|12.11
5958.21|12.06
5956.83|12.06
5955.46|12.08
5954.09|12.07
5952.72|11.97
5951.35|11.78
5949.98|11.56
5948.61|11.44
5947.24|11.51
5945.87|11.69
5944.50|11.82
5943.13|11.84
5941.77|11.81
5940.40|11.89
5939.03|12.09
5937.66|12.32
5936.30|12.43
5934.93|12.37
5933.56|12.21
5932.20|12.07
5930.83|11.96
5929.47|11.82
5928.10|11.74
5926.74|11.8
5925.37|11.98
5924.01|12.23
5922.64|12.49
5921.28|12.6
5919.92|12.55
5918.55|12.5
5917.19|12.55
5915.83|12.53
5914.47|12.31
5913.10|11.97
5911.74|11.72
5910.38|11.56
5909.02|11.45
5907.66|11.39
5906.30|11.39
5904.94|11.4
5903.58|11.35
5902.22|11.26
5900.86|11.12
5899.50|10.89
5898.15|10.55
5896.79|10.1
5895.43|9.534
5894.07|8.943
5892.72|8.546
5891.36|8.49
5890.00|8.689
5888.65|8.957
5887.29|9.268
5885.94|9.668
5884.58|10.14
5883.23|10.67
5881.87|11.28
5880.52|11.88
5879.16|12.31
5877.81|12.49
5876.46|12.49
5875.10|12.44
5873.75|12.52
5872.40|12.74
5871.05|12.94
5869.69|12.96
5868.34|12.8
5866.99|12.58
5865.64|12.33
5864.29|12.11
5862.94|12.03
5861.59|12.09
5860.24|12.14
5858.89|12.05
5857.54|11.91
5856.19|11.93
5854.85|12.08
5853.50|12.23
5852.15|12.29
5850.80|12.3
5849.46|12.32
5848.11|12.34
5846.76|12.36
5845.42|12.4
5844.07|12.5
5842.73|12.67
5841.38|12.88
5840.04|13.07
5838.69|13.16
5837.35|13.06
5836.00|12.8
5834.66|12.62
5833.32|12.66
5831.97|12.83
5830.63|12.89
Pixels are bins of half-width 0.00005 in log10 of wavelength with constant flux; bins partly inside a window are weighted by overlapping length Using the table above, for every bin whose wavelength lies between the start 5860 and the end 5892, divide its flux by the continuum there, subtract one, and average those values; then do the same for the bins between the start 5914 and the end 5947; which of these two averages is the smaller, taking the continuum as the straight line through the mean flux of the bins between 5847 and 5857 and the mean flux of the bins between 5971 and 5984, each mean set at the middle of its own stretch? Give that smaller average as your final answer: -0.06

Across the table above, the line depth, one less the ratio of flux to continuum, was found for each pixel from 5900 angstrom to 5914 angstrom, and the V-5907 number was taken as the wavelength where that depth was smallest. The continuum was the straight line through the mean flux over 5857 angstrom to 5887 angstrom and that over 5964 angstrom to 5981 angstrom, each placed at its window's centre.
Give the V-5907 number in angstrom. 5913.10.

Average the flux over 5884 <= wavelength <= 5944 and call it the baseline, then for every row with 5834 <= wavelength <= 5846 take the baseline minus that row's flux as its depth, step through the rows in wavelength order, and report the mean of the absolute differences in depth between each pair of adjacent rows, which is 0.16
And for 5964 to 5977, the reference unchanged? 0.17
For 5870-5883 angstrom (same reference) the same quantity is 0.22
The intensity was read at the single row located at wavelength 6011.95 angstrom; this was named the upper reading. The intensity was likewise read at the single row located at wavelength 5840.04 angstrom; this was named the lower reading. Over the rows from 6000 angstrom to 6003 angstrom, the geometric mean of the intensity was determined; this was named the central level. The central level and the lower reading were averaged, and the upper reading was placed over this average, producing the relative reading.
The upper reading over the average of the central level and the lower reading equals 0.90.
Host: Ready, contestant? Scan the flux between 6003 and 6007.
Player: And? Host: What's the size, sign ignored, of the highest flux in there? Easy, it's 12.5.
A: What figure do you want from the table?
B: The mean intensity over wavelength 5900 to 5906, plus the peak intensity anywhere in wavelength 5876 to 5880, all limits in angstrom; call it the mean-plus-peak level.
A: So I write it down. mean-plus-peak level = 23.8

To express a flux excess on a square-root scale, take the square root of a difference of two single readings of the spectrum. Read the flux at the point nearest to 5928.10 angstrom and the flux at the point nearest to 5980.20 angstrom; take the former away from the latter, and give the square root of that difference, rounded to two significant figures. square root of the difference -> 0.57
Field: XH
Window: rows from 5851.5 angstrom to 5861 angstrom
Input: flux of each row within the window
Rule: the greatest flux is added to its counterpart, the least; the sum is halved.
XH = 12.1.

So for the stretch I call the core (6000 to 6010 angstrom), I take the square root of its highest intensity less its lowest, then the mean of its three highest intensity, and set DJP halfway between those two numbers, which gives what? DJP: 6.7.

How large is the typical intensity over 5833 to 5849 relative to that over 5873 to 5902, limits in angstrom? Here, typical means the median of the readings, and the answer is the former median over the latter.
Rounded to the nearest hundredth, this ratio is 1.20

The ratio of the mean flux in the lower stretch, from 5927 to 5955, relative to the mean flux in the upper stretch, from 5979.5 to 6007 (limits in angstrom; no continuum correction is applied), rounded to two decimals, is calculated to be 0.99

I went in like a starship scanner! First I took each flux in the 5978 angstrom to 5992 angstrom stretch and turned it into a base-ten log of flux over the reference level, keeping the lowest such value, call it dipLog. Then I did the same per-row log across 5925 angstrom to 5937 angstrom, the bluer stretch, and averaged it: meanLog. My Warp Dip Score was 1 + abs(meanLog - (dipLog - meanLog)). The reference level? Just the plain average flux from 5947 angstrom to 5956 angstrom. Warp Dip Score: 1.02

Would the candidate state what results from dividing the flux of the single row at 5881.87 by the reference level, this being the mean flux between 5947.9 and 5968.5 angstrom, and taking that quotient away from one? 0.06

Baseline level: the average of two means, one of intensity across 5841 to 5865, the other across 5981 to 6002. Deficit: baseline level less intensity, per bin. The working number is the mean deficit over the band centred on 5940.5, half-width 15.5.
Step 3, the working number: 0.20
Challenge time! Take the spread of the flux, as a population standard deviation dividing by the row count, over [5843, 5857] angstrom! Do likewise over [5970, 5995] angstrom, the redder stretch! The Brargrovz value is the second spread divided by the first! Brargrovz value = 1.1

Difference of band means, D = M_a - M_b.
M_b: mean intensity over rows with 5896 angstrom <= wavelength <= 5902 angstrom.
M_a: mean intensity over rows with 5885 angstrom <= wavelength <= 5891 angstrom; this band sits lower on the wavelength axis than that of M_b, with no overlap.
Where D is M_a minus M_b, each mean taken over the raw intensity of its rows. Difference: -1.5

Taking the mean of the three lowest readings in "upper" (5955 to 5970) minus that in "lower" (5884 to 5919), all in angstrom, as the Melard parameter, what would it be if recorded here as 3.5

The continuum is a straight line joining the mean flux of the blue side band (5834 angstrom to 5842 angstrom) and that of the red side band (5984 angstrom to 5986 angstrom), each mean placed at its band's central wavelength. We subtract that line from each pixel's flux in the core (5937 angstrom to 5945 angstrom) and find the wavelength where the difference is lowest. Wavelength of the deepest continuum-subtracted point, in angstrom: 5941.77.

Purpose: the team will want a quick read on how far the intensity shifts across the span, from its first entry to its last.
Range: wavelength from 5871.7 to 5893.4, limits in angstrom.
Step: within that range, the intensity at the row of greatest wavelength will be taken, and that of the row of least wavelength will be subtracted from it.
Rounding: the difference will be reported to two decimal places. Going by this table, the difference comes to -4.19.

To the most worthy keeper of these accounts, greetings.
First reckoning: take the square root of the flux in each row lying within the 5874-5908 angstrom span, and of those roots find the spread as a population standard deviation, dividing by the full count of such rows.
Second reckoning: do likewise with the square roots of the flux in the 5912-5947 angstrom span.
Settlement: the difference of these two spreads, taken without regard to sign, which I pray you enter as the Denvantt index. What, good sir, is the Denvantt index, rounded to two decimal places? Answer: 0.16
